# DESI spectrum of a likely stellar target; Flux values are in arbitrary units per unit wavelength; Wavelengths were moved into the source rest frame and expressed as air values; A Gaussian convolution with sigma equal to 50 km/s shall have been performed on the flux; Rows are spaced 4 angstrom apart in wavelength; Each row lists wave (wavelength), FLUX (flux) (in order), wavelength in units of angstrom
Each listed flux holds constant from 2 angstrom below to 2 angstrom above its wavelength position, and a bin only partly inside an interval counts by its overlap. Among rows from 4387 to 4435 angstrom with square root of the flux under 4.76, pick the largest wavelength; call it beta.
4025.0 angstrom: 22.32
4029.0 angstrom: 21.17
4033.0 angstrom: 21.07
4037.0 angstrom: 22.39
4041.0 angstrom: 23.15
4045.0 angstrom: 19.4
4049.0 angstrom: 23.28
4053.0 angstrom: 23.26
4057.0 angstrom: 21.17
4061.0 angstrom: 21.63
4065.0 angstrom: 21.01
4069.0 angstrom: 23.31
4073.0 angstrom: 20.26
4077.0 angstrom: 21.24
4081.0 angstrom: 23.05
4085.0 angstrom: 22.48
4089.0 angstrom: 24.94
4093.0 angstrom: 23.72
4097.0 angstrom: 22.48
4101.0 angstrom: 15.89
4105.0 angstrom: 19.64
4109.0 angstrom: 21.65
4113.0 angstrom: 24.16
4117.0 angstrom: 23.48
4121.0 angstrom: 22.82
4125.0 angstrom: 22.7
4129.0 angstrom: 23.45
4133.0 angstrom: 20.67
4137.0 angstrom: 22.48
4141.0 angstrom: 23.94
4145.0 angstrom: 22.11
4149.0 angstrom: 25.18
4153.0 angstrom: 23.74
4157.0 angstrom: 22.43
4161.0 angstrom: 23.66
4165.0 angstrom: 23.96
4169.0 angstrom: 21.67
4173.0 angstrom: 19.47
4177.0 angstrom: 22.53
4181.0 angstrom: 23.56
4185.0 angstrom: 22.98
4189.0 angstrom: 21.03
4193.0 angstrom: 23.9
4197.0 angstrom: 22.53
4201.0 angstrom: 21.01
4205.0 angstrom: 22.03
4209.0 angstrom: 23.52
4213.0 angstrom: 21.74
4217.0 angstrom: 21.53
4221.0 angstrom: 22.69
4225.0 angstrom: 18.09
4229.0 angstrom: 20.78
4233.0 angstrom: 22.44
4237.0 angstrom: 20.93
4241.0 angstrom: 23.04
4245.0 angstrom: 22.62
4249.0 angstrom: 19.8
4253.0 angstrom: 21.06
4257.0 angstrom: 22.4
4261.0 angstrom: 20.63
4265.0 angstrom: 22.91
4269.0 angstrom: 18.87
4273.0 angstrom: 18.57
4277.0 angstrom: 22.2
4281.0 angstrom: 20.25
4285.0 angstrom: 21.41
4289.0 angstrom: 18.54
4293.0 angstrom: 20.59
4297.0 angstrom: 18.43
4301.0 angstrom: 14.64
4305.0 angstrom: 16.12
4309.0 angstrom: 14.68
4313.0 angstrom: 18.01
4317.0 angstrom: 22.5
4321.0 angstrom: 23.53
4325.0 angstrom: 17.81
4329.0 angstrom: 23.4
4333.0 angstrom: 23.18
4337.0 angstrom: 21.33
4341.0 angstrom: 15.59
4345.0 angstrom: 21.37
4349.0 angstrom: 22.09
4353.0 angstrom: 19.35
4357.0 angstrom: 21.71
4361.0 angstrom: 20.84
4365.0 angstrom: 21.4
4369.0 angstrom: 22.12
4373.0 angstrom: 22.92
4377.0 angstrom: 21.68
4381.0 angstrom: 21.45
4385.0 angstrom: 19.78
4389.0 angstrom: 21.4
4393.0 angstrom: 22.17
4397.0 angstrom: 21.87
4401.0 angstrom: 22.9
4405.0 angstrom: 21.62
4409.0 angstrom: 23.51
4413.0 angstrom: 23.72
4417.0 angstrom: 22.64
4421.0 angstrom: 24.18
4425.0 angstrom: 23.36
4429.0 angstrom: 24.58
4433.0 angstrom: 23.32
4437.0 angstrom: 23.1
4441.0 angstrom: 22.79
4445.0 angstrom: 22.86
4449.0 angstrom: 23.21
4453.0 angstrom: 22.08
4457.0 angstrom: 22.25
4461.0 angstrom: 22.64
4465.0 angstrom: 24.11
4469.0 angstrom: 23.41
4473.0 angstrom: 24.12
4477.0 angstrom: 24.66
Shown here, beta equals 4417.0 angstrom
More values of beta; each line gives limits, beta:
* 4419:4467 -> 4461.0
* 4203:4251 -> 4249.0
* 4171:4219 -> 4217.0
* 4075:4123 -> 4109.0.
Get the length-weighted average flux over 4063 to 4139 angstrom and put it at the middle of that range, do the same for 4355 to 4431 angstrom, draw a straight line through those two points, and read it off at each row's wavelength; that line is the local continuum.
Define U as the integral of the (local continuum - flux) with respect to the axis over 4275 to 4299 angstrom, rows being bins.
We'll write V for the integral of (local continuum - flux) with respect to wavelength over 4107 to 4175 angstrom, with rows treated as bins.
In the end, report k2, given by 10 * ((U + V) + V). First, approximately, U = 48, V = -47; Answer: -463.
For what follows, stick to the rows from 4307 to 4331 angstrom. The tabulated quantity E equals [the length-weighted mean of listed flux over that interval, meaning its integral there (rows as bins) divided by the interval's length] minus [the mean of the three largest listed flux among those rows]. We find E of -3.2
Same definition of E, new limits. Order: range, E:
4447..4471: -0.6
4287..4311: -2.0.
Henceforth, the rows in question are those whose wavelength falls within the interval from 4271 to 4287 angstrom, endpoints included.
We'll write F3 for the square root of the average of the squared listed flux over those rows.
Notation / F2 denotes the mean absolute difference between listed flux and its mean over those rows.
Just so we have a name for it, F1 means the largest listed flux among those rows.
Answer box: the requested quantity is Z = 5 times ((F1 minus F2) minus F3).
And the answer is 1.7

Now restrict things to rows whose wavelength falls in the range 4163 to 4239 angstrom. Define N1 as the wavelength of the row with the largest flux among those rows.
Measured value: 4165.0 angstrom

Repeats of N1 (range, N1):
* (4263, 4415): 4413.0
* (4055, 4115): 4089.0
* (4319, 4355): 4321.0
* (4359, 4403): 4373.0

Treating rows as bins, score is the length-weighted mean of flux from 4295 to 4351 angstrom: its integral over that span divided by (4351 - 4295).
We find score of 19.5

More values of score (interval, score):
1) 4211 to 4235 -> 21.2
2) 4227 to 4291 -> 21.0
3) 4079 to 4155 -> 22.6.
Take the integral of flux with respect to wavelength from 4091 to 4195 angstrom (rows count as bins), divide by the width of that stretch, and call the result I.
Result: 22.4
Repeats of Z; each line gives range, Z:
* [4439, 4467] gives 3.9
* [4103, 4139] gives 3.3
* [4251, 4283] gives 3.6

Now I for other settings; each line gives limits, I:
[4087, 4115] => 21.8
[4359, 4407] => 21.7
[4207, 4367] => 20.5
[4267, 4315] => 18.5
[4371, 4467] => 22.7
